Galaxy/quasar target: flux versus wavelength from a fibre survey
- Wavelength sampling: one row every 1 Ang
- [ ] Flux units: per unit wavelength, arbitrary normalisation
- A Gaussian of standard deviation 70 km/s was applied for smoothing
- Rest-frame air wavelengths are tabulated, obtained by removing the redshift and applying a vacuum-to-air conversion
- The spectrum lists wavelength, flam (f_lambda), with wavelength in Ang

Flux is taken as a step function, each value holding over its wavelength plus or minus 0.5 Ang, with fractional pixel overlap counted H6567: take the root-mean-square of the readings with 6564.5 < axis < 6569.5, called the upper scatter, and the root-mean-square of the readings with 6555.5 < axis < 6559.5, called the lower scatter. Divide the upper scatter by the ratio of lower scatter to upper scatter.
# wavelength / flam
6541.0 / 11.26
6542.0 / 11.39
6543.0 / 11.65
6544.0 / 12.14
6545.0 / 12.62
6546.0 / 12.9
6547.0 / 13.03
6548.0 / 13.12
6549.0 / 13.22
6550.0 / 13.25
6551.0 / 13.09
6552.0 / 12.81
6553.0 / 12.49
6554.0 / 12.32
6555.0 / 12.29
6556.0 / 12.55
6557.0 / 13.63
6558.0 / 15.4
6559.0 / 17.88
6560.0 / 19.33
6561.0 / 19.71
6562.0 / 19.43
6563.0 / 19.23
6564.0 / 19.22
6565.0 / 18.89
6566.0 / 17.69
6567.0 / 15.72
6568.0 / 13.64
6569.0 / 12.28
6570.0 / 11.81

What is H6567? 17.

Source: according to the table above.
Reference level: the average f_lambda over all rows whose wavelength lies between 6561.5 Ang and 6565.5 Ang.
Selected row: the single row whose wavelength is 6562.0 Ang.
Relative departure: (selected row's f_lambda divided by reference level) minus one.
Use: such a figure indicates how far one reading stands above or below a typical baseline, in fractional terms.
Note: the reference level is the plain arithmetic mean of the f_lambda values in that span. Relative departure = 0.01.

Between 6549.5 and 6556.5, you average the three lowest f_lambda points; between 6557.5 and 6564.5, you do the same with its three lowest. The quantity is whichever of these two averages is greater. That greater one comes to 17.5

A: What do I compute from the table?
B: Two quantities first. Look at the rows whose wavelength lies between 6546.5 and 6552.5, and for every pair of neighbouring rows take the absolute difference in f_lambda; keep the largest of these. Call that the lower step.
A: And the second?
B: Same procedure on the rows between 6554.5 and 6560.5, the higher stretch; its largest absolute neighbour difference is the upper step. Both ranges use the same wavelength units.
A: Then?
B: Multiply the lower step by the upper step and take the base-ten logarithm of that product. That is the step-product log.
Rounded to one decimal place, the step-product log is -0.2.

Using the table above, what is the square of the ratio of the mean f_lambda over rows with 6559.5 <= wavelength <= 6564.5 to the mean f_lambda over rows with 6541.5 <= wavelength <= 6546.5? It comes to 2.5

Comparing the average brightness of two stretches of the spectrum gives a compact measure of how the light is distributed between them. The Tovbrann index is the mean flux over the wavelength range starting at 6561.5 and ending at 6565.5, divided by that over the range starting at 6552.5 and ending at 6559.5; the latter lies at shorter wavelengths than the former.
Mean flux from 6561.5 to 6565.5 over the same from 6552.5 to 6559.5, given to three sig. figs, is 1.39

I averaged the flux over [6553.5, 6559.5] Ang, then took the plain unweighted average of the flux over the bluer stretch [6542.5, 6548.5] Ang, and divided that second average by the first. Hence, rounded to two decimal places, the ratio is 0.90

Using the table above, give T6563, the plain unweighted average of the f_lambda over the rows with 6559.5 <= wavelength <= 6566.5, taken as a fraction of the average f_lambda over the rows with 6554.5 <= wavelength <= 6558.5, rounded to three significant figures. 1.42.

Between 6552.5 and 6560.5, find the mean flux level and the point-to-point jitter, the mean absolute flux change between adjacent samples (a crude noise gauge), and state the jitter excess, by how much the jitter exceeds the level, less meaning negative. -13.5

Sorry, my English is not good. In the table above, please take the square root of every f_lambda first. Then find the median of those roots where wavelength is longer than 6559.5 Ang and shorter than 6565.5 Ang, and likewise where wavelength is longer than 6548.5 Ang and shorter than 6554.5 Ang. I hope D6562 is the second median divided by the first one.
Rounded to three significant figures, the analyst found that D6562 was 0.820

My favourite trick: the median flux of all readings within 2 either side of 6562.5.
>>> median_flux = 19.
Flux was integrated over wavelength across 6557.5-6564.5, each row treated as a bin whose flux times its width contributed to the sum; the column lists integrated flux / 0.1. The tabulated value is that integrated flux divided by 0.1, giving 1302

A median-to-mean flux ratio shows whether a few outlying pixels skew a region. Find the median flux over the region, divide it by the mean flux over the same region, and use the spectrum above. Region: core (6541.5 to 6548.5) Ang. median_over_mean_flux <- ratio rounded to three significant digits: 1.02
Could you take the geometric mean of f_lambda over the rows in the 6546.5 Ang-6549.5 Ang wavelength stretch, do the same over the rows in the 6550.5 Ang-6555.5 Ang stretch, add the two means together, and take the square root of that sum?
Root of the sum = 5.1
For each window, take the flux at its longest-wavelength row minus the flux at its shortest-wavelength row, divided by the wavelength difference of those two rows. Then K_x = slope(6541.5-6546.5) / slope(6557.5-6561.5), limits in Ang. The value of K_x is 0.26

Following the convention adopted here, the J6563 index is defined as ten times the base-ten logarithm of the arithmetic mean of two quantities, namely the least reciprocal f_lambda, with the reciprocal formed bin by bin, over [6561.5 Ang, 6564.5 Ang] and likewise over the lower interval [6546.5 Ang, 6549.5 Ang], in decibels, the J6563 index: -12.0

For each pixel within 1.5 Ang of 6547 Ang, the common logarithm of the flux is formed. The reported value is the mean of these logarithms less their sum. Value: -2.23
